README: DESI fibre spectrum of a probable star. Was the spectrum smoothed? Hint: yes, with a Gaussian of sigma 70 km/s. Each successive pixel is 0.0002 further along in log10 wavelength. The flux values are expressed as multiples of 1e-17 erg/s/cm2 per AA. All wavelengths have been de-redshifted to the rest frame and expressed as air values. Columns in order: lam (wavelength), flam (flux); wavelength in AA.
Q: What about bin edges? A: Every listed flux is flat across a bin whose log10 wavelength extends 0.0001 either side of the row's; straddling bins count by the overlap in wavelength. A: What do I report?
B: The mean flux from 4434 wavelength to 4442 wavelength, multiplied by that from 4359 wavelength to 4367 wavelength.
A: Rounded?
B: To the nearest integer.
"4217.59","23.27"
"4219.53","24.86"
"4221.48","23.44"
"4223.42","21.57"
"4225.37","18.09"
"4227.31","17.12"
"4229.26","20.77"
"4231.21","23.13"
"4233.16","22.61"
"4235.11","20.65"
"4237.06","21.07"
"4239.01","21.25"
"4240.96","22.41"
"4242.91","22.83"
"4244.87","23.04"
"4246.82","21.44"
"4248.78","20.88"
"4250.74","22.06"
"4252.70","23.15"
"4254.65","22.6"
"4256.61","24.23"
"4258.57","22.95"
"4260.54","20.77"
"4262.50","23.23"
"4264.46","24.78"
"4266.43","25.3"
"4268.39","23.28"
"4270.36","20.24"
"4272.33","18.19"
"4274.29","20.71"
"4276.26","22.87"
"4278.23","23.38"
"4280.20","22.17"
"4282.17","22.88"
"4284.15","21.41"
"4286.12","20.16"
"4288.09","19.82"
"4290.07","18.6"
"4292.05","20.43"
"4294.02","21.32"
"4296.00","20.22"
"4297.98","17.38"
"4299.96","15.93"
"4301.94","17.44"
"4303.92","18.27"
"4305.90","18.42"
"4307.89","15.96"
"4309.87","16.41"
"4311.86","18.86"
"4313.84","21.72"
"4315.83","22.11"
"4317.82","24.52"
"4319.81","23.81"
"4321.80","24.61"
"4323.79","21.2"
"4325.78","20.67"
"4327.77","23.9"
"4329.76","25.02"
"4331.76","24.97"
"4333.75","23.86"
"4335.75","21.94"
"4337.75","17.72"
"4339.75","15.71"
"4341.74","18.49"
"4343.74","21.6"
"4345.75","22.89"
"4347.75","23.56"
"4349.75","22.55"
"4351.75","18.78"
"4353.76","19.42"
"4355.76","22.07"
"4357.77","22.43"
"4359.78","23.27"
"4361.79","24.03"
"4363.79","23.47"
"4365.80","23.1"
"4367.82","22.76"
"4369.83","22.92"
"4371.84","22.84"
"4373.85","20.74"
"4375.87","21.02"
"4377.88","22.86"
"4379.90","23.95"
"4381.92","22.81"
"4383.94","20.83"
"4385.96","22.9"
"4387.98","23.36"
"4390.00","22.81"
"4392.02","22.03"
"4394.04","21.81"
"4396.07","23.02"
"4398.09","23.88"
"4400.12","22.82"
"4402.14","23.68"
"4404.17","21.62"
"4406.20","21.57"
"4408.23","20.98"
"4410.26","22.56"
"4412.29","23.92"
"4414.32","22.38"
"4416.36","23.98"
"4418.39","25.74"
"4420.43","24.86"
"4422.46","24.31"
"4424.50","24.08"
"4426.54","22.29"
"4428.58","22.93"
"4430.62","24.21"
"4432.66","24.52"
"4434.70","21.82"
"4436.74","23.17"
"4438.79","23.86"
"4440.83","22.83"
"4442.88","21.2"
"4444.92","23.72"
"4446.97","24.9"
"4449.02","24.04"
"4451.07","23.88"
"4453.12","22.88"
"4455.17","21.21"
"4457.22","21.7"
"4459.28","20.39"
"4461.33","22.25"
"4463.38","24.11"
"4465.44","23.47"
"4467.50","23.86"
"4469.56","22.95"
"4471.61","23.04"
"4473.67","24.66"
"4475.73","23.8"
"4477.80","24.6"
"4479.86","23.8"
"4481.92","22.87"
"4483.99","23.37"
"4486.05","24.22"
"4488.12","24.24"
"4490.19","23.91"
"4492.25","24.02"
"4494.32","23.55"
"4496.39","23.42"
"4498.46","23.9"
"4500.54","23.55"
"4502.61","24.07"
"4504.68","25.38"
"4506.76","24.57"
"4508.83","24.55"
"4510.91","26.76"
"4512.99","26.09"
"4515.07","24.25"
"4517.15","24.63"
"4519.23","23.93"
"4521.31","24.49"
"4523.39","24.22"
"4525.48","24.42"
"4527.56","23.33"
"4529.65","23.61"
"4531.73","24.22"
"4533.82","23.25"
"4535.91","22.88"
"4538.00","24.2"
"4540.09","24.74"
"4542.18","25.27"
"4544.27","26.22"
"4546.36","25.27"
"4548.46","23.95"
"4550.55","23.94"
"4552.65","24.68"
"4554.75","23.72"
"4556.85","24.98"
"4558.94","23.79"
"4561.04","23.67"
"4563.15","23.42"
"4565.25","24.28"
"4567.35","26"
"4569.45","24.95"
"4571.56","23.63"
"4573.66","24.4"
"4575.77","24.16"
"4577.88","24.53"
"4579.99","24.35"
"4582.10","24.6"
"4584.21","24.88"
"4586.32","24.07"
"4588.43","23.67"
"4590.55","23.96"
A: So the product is 538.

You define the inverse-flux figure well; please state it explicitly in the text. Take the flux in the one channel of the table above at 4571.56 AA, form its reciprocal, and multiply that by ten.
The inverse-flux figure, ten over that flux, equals 0.423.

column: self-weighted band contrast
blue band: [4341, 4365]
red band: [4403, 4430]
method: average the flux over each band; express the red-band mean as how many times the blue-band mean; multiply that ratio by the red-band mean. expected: 24.5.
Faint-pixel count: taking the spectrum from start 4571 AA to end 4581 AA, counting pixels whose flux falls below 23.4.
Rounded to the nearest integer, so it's 0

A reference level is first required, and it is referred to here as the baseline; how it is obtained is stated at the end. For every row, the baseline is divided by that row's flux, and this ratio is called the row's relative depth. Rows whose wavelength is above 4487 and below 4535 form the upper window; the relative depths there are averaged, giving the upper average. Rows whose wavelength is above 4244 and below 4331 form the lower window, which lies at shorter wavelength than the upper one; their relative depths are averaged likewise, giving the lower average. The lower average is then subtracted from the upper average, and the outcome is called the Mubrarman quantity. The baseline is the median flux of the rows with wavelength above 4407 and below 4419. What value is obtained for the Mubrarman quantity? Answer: -0.150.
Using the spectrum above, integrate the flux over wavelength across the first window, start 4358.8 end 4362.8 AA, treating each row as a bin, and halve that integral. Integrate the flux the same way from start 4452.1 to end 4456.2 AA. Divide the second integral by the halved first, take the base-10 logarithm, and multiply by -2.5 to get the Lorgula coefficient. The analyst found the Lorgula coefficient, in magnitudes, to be -0.70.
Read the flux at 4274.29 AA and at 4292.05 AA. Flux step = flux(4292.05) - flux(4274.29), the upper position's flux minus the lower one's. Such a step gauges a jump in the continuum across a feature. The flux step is -0.3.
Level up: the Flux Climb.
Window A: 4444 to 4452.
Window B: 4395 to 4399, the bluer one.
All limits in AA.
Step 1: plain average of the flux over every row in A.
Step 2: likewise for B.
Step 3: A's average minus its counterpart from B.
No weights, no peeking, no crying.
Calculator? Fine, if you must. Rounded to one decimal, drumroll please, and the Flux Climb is 0.7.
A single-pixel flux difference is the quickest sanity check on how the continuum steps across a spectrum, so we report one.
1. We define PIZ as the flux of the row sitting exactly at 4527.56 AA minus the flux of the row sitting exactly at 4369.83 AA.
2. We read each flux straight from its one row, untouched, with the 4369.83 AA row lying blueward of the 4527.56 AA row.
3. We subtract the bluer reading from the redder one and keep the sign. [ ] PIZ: 0.41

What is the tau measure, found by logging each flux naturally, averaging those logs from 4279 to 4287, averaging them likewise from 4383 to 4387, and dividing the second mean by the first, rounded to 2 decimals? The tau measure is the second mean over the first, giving 1.00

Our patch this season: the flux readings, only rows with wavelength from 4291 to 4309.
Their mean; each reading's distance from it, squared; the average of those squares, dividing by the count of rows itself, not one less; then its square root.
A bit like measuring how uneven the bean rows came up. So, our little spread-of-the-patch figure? 1.83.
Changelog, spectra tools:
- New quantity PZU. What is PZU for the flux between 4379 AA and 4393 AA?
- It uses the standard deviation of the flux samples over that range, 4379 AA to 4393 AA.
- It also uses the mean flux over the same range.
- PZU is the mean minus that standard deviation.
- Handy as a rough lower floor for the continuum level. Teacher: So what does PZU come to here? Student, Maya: 21.7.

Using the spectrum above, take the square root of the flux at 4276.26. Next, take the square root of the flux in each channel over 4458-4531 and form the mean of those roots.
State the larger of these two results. 4.89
